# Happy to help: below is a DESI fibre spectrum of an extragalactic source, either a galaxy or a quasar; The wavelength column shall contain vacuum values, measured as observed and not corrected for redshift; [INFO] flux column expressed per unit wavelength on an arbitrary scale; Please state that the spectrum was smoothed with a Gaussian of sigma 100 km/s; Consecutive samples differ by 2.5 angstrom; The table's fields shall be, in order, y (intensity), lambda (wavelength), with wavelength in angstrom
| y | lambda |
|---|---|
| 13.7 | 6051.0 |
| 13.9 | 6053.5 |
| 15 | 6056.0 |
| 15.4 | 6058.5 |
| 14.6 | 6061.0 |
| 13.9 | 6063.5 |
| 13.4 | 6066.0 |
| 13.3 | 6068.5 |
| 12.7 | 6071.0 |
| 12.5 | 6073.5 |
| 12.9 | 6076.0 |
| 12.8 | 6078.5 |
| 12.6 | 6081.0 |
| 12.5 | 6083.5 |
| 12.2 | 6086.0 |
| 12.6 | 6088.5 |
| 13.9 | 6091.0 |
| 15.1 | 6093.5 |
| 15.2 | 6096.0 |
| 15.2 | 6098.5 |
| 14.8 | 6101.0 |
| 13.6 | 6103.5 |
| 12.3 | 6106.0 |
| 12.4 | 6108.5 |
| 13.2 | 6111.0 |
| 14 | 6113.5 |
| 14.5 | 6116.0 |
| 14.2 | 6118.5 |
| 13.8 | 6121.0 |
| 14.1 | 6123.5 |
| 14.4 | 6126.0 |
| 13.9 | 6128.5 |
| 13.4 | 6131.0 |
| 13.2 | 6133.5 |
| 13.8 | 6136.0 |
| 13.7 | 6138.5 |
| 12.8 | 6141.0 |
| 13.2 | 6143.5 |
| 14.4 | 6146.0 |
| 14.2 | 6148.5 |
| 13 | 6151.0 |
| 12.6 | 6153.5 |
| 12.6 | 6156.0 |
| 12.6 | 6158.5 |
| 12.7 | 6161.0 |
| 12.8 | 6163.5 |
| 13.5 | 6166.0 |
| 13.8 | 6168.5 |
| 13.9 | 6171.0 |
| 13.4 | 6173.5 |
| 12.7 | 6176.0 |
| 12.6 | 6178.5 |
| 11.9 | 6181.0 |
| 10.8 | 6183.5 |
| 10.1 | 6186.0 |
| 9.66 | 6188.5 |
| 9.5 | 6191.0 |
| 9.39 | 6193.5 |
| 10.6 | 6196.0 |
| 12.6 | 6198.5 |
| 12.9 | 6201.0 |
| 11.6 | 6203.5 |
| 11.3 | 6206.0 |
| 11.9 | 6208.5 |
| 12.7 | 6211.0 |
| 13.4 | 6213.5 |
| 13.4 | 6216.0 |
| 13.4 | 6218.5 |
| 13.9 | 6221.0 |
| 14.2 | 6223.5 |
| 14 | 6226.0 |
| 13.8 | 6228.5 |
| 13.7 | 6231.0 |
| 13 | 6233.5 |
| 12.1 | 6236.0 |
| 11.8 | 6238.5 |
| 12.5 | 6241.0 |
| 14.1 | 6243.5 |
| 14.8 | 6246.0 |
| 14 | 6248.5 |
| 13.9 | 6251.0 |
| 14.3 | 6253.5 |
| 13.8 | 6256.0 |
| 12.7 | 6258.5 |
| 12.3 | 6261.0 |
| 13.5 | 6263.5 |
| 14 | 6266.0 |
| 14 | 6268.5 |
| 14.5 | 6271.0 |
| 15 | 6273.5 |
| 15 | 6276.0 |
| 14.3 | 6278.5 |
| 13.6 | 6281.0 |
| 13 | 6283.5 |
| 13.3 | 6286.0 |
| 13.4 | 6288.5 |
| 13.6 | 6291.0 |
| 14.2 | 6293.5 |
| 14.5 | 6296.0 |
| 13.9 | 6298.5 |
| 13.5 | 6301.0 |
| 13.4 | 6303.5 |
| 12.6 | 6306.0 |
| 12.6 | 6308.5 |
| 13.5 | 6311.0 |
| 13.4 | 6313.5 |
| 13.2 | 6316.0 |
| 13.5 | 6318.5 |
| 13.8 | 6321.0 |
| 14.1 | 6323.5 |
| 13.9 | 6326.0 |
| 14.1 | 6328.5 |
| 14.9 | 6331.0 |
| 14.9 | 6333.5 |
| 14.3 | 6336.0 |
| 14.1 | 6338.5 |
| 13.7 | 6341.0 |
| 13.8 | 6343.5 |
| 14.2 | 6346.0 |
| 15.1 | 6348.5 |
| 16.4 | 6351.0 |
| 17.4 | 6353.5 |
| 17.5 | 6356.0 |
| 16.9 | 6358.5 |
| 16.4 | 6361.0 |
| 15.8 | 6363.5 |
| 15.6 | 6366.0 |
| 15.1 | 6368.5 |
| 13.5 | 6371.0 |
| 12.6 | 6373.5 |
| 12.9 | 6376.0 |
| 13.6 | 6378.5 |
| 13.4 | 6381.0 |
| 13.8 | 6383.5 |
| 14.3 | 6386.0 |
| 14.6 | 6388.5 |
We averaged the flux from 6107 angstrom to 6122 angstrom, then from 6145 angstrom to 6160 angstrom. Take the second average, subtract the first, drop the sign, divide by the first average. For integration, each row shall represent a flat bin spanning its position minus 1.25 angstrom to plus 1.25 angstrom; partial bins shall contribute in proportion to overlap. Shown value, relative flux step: 0.033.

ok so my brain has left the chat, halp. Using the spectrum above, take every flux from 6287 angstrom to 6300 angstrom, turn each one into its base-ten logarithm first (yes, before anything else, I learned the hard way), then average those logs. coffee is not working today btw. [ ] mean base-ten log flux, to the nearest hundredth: 1.14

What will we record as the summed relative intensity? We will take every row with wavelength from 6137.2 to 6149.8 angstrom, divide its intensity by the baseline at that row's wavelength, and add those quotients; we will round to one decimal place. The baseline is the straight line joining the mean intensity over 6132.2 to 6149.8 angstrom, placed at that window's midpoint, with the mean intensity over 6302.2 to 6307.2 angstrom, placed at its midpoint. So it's 5.0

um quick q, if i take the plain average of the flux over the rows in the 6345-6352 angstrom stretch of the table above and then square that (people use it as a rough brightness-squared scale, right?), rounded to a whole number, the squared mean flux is 232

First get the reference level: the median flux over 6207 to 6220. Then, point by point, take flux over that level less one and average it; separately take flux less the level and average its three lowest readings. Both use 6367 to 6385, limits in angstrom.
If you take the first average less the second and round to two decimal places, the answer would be 0.45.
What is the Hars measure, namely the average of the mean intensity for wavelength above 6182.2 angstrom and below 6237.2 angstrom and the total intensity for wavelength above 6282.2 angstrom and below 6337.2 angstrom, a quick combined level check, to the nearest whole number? 157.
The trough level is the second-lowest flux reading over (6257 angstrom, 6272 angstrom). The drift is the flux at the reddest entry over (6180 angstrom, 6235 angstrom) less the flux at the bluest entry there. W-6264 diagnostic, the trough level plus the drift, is 13.8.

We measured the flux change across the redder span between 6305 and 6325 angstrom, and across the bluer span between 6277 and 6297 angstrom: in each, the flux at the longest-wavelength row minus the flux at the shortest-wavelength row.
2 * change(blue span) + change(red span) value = 1.9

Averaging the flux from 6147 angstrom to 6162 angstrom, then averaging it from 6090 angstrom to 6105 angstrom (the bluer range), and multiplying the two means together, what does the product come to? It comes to 190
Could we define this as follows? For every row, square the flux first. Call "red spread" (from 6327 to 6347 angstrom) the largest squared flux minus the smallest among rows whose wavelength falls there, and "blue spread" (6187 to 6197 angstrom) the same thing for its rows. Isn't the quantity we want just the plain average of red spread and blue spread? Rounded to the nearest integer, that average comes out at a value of 29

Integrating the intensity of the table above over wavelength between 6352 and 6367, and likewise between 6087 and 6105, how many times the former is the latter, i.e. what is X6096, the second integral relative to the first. 1.0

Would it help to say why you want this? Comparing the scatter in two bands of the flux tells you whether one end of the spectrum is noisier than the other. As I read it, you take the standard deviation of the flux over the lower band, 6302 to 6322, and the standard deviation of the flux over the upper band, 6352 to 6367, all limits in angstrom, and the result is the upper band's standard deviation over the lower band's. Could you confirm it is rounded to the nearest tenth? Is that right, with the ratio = 1.8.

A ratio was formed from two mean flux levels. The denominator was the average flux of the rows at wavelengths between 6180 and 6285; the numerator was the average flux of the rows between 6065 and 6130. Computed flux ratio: 1.05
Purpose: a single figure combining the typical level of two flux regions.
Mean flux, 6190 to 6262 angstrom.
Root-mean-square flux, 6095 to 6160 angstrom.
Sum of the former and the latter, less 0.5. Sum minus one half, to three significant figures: 26.0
